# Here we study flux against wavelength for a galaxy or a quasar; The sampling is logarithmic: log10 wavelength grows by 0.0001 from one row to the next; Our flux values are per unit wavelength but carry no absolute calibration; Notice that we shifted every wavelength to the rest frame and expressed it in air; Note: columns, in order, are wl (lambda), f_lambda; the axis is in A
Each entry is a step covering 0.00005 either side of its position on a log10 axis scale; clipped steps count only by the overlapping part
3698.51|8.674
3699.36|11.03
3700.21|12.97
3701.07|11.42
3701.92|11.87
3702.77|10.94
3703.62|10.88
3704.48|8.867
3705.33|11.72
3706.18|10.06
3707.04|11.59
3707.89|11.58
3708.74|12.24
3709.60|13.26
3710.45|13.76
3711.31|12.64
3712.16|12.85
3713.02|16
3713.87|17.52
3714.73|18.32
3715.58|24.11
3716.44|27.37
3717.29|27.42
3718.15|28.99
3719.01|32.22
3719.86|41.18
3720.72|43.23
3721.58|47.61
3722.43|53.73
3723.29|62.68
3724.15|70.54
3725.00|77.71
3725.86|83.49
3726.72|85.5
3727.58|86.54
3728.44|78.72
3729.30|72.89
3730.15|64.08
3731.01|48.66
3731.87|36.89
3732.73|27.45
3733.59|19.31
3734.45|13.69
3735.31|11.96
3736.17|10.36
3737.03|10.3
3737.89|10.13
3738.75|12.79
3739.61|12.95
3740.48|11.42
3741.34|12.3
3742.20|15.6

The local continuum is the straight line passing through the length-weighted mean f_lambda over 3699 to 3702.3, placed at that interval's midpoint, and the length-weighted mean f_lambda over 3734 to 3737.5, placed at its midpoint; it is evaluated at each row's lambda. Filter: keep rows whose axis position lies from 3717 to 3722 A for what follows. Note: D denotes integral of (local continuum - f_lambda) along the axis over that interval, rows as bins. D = -126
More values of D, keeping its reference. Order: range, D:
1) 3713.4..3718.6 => -63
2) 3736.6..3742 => -1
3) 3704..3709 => 4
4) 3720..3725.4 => -251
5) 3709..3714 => -12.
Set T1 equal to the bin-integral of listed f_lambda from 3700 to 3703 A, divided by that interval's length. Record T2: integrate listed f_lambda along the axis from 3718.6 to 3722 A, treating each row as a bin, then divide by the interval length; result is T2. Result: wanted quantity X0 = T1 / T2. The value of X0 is 0.29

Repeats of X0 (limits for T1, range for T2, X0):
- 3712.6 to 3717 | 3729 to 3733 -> 0.42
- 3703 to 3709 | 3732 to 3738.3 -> 0.69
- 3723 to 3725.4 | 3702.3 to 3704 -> 6.45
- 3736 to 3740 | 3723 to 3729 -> 0.15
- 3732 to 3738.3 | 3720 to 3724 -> 0.30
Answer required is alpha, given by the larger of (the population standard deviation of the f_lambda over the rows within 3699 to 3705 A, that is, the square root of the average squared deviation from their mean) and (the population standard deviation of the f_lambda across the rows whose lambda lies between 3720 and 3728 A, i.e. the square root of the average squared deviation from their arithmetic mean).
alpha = 15.8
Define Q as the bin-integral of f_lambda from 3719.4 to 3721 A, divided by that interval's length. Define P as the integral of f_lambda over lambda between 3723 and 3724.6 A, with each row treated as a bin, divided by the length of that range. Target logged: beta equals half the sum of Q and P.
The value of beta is 55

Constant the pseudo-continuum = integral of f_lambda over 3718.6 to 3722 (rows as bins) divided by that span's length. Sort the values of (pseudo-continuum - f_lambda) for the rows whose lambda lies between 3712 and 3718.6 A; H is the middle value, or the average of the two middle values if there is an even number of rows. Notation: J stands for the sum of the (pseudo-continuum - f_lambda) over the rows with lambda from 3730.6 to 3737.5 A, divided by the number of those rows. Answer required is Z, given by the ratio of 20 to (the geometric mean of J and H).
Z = 1.04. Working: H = 20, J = 19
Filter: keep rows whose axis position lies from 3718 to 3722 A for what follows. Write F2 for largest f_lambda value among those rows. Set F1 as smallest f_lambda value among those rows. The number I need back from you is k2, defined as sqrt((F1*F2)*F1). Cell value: 200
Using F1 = 28.99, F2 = 47.61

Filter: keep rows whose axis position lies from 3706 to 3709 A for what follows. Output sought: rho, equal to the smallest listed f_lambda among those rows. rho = 10.06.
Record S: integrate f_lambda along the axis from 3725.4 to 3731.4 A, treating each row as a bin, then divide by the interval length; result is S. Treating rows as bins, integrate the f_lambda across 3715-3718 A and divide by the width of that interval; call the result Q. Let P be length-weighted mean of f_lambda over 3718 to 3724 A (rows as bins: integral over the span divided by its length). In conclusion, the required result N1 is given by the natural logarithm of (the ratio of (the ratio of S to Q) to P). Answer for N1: -2.8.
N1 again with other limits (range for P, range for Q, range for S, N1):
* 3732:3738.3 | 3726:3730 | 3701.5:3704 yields -4.7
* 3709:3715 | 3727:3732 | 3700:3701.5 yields -4.4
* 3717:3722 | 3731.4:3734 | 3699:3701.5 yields -4.5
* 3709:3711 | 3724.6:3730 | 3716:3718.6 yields -3.6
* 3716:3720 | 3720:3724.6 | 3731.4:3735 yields -4.2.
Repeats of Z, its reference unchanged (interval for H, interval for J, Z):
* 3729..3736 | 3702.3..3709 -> 1.22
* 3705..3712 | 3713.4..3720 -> 0.99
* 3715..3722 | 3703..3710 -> 1.13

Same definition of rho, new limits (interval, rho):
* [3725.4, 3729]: 78.72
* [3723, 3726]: 62.68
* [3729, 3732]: 36.89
